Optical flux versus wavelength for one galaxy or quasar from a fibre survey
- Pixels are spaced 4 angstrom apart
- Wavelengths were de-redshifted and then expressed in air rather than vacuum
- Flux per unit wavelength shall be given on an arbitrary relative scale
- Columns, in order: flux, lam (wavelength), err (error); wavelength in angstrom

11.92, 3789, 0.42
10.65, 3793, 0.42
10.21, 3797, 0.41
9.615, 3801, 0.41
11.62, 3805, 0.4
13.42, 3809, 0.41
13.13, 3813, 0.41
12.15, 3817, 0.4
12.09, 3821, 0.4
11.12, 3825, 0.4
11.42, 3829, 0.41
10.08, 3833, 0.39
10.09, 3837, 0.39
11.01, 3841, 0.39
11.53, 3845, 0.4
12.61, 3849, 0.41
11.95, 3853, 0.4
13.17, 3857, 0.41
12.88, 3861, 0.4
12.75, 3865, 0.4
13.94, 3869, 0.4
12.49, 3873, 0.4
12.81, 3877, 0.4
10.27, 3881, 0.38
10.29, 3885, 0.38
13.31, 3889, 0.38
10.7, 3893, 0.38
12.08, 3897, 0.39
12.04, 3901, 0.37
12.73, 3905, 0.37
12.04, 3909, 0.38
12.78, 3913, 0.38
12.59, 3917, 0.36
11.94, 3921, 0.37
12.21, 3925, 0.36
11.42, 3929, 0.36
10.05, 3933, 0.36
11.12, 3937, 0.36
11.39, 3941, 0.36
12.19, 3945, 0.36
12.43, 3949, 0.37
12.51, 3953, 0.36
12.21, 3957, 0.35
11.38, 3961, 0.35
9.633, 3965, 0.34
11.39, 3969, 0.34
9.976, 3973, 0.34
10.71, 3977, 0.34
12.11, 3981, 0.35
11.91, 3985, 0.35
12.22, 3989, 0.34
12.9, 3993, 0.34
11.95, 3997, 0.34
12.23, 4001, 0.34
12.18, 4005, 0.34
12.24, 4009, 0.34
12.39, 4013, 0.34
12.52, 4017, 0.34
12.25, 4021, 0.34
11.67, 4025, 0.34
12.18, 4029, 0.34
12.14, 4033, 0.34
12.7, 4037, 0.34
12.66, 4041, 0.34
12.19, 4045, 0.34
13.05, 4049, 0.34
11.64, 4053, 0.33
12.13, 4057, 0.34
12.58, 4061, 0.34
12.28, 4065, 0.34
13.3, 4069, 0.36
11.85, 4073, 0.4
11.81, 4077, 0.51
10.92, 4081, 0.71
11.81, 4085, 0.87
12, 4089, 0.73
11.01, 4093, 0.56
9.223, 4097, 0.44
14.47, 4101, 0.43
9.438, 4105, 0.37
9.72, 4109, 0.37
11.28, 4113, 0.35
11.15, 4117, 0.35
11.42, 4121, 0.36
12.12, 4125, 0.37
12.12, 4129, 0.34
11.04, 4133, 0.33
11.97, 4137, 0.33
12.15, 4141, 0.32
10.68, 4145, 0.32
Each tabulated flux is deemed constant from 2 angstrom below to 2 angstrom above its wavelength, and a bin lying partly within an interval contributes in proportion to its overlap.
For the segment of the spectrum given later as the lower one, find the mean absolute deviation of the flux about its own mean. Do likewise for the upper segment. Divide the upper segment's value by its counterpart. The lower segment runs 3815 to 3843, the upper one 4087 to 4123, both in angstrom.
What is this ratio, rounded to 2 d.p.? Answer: 1.70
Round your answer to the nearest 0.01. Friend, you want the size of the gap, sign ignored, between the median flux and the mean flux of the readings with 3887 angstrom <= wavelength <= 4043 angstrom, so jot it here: 0.25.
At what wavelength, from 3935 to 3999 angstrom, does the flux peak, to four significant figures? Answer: 3993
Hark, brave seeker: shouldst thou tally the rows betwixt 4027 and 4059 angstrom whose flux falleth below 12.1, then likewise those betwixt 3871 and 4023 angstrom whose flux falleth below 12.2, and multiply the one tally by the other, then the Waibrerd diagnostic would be 21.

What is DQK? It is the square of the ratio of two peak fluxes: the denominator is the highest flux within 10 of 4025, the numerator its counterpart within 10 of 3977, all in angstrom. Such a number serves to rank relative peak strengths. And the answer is 0.94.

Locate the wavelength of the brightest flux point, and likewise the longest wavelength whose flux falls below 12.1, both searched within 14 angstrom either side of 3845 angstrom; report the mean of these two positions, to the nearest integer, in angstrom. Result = 3855 angstrom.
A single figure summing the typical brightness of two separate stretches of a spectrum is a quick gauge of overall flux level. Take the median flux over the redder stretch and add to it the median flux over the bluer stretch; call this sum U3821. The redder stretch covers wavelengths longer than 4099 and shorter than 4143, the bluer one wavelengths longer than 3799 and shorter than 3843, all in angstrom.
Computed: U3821 22.84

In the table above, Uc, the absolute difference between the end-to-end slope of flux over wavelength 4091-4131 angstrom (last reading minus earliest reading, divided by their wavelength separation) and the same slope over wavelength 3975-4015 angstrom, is 0.016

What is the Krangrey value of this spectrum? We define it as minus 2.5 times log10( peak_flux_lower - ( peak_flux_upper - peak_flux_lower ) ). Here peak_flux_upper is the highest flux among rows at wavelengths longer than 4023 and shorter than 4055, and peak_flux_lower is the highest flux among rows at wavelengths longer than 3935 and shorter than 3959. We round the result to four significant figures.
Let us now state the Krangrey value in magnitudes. -2.695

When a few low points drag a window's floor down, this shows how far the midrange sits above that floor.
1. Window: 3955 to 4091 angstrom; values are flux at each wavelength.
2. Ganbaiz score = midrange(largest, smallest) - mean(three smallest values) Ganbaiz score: 1.4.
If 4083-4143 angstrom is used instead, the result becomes 2.4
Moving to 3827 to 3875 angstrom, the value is 1.6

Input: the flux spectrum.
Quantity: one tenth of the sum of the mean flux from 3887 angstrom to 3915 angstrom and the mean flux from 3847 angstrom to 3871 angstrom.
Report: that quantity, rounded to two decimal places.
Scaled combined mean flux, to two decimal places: 2.51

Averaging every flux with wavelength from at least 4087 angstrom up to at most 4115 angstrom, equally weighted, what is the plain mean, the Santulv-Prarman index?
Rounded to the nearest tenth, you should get 11.0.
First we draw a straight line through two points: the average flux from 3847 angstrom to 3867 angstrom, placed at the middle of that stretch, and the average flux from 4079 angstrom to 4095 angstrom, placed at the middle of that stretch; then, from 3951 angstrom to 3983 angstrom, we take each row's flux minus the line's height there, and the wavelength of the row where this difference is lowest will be 3965 angstrom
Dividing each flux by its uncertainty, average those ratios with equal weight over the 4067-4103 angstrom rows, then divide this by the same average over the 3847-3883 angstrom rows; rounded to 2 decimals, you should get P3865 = 0.74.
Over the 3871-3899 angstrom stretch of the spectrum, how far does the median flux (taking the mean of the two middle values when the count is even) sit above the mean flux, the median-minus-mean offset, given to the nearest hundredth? 0.37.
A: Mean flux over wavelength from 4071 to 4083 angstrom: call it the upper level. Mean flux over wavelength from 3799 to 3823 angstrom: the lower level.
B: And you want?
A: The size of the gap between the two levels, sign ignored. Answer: 0.48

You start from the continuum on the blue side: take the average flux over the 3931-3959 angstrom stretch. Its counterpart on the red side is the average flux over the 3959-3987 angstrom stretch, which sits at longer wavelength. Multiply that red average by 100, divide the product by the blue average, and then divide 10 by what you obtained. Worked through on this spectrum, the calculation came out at 0.106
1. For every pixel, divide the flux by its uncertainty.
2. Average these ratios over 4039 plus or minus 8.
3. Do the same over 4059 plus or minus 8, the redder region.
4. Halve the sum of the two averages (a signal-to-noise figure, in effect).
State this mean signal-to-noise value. 36.3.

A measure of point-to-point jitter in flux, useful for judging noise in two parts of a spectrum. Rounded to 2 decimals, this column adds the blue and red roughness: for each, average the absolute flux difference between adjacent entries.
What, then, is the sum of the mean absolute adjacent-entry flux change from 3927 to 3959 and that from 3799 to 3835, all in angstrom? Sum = 1.56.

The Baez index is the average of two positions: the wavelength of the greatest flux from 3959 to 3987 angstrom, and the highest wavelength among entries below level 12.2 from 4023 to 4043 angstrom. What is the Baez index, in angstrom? 4007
